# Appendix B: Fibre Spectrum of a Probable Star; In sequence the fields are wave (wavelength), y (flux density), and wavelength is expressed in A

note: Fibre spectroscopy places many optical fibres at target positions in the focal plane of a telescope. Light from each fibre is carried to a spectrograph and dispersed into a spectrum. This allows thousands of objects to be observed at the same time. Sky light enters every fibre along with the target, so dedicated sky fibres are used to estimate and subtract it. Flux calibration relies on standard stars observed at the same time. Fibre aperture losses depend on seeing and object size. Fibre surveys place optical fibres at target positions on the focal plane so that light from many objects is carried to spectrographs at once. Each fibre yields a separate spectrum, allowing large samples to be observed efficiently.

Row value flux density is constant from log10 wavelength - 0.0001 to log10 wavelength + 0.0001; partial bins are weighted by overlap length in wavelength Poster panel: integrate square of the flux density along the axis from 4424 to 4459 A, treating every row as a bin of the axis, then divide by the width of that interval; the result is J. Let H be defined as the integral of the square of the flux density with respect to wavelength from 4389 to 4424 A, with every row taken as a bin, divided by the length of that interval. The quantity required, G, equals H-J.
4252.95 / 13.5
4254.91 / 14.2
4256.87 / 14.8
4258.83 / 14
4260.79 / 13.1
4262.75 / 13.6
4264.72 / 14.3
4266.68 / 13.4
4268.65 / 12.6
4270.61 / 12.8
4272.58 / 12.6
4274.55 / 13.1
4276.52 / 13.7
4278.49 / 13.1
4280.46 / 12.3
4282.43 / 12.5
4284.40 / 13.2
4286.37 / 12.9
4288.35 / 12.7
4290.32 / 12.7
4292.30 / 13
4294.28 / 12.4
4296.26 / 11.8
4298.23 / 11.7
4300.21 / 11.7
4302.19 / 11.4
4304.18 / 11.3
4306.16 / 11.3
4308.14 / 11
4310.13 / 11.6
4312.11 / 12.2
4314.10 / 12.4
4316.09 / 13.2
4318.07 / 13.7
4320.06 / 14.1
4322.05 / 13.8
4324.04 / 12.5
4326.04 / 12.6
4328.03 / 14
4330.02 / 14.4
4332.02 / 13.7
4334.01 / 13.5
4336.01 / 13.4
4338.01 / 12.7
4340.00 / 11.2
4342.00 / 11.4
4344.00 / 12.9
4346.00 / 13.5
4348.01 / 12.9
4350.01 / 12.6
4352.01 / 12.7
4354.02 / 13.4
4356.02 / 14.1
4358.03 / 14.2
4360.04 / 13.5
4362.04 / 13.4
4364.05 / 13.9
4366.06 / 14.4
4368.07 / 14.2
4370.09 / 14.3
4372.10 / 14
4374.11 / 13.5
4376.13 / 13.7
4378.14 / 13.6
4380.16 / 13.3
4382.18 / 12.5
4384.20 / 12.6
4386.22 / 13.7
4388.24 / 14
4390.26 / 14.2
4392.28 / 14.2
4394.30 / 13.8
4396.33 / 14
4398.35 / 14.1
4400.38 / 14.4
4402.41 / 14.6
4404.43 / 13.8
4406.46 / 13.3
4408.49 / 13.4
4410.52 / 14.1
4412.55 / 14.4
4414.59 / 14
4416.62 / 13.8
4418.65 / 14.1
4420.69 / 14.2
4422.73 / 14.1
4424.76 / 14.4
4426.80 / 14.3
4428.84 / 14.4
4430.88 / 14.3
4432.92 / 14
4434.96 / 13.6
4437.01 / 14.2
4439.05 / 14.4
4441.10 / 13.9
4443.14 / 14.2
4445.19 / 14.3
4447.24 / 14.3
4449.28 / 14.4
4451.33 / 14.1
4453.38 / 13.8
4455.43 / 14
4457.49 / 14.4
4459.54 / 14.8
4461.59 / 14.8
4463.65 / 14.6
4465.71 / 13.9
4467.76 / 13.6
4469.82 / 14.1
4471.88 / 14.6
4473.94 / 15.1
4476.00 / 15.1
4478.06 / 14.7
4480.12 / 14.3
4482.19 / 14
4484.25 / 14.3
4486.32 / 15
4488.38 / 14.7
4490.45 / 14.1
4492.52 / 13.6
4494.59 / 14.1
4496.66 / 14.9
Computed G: -4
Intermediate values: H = 197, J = 201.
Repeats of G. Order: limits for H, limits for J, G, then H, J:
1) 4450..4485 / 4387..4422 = 10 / 207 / 197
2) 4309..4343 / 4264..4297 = 3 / 169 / 166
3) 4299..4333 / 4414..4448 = -39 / 161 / 200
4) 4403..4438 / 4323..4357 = 27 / 197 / 170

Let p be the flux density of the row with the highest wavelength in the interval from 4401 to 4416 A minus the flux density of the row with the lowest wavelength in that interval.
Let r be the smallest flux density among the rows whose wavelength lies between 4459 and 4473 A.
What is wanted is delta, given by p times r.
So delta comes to -8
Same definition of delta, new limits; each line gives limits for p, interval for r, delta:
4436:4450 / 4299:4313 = 2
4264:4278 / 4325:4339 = -8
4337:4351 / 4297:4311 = -1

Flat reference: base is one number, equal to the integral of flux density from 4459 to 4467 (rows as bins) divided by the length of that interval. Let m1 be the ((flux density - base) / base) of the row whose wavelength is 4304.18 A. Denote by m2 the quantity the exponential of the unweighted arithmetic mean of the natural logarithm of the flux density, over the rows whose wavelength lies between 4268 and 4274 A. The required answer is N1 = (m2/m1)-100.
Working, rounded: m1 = -0.22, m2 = 12.7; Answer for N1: -158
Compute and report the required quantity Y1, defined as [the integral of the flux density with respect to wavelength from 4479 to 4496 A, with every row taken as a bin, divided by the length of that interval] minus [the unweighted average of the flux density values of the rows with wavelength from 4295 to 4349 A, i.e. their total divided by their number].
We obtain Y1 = 1.7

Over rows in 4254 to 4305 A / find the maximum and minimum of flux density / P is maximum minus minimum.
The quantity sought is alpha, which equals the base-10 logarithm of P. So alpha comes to 0.5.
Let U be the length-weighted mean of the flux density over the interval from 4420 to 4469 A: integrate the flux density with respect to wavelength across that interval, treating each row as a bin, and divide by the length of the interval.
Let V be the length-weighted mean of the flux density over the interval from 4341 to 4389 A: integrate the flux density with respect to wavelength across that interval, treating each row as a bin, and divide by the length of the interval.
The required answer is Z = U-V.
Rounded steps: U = 14.2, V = 13.4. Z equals 0.78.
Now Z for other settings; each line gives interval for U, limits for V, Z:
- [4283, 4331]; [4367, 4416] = -1.25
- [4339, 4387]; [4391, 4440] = -0.77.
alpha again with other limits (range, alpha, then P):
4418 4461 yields 0.1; 1.2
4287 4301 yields 0.1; 1.3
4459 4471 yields 0.1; 1.2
